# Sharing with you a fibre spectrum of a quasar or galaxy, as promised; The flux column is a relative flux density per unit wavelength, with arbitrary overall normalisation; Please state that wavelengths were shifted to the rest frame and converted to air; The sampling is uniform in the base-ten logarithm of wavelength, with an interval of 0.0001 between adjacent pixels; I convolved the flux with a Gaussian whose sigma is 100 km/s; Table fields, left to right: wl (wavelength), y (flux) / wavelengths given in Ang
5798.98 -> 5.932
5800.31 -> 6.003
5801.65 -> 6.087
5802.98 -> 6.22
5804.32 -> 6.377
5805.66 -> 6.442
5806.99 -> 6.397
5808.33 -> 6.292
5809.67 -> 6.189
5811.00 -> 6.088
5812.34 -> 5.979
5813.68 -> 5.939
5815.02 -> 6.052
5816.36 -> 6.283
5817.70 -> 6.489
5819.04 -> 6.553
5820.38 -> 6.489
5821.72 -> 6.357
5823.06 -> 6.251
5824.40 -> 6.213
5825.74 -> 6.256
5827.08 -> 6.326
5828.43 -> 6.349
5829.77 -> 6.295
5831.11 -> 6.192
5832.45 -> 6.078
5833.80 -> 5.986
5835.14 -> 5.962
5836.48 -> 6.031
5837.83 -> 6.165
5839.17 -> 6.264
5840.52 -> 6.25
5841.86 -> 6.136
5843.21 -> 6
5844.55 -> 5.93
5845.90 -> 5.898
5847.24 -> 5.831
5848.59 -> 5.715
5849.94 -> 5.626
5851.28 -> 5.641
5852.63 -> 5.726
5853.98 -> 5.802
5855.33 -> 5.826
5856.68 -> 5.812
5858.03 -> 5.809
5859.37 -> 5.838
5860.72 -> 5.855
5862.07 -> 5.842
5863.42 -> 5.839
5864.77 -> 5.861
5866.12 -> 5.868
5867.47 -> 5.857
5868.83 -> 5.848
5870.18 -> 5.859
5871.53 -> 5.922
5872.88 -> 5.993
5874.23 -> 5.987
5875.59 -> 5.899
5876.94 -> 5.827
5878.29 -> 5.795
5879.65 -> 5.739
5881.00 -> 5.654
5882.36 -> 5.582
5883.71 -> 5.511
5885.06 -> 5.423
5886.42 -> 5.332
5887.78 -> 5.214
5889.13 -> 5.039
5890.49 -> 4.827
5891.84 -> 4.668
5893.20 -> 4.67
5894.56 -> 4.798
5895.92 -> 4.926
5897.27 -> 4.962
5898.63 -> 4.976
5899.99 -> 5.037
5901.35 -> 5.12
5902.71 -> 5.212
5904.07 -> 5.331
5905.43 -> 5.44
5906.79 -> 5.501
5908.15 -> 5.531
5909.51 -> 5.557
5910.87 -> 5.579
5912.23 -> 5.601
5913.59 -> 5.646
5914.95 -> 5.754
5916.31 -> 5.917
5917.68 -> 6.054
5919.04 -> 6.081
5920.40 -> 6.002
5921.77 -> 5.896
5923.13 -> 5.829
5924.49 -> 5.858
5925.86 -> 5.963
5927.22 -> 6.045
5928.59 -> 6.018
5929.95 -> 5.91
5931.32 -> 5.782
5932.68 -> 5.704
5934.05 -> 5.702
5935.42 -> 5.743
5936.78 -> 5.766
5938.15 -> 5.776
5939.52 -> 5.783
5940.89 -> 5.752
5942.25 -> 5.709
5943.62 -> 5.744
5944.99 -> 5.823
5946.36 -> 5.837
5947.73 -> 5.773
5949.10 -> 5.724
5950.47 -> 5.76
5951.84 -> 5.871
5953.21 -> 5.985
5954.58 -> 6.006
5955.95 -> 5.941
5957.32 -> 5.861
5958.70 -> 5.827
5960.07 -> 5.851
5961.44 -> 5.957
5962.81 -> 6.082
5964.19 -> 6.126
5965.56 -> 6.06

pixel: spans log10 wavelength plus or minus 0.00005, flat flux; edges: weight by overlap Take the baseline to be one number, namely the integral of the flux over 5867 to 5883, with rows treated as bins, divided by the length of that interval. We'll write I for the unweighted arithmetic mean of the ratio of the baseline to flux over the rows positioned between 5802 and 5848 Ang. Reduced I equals 0.94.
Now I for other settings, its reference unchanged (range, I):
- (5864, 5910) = 1.08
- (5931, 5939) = 1.01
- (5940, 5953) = 1.01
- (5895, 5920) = 1.07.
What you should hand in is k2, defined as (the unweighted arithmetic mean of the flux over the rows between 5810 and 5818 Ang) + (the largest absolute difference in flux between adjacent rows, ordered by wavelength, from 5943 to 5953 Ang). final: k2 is 6.2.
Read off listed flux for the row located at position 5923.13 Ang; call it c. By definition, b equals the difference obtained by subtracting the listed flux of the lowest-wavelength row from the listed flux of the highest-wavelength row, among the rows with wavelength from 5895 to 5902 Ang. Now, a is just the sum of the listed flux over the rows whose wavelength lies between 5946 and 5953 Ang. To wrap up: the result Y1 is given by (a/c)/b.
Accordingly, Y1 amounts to 26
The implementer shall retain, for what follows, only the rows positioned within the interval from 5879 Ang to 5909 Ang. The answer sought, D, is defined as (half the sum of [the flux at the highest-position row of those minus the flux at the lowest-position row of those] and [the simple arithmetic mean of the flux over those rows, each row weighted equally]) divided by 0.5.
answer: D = 5.0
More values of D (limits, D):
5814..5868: 5.8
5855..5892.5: 4.5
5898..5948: 6.5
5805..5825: 6.0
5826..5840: 6.1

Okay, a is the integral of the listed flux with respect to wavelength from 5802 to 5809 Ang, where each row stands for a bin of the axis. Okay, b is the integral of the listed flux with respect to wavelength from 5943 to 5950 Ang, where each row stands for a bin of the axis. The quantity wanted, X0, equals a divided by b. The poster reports 1.10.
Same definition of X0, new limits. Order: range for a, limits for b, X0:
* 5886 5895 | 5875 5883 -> 0.96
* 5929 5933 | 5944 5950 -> 0.67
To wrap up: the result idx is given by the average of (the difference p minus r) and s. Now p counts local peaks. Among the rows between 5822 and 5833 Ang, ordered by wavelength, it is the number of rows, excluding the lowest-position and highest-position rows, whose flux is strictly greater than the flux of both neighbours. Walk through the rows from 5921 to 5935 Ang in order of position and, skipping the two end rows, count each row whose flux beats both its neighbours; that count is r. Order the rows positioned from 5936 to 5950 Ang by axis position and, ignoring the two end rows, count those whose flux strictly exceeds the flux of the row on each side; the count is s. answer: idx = 1.0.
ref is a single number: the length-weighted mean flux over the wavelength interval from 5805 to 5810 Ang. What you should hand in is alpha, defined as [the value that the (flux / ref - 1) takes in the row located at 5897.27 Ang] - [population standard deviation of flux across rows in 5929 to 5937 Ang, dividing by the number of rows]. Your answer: -0.288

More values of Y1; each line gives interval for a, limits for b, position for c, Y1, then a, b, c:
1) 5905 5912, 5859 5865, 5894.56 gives 250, 27.6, 0.0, 4.798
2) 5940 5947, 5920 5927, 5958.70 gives -127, 28.9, 0.0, 5.827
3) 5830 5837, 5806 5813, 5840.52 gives -12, 30.2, -0.4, 6.25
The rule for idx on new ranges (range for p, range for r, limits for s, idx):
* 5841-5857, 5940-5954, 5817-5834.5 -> 1.0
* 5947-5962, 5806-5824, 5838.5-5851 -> 0.0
